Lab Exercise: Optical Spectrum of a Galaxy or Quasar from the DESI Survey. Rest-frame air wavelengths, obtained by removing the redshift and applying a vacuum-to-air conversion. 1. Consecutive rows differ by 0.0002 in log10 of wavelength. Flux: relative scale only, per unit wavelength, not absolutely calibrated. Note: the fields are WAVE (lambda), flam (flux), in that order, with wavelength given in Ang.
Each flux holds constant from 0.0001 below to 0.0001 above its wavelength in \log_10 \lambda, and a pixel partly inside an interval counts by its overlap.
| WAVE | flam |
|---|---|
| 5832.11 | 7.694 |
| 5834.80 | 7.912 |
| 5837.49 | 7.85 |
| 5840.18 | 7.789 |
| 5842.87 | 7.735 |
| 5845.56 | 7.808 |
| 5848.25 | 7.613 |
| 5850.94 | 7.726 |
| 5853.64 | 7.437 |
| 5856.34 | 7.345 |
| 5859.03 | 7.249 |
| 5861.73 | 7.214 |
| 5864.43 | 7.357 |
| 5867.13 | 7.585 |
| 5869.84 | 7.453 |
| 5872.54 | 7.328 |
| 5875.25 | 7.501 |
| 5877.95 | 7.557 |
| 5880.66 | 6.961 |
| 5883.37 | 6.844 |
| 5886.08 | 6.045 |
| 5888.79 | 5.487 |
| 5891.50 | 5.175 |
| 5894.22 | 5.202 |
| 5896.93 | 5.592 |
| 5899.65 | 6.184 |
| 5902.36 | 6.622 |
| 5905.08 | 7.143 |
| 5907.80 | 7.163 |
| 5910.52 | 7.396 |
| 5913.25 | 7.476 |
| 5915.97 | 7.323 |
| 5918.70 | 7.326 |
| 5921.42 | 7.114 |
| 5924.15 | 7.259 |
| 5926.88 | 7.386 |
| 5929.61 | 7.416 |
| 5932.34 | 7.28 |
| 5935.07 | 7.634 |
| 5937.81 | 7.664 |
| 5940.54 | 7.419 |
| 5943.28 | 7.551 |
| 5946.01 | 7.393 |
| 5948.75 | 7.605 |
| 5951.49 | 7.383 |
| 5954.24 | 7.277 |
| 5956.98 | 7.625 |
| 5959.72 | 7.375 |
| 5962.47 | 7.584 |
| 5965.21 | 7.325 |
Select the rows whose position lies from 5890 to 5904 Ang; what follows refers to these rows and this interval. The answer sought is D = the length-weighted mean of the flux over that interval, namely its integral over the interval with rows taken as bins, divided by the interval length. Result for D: 5.78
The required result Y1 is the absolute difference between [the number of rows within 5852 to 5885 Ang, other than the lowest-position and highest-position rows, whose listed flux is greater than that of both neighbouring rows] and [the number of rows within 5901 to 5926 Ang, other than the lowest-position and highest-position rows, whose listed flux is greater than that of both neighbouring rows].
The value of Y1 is 0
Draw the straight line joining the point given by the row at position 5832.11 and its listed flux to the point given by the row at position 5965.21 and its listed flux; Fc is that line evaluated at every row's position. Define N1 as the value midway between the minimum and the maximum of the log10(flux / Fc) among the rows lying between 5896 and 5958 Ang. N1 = -0.06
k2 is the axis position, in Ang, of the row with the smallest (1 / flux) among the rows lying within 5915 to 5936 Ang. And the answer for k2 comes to 5935.07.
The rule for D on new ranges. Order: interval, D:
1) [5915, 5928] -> 7.28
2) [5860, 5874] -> 7.38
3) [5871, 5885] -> 7.22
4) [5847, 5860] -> 7.48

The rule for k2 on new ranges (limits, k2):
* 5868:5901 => 5877.95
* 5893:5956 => 5937.81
